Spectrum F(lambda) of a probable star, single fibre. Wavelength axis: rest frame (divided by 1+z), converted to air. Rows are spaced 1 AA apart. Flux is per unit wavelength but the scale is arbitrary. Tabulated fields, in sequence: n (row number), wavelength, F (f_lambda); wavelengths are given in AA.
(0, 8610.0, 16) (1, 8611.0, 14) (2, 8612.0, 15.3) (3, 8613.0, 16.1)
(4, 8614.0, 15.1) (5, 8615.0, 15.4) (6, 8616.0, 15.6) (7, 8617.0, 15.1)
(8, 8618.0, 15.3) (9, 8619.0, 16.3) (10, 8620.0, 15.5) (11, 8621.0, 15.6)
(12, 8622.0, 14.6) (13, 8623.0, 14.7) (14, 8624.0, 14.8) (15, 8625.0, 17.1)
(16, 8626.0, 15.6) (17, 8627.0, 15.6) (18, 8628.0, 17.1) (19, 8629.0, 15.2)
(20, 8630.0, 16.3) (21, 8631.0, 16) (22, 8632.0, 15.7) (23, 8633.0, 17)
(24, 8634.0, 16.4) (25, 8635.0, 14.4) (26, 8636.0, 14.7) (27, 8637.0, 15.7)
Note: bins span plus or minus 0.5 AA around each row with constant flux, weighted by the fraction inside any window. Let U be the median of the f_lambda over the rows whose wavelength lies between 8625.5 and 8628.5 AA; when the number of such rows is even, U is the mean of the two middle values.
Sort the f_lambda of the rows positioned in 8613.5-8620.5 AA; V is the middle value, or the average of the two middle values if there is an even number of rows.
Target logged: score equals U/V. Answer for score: 1.013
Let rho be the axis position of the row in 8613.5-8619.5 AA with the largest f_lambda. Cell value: 8619.0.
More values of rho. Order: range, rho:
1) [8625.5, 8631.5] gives 8628.0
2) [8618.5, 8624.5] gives 8619.0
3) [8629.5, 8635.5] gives 8633.0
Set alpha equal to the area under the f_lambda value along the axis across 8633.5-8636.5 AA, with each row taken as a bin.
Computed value 45.5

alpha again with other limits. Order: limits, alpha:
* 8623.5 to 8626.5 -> 47.5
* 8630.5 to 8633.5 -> 48.7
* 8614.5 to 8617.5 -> 46.1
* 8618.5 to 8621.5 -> 47.4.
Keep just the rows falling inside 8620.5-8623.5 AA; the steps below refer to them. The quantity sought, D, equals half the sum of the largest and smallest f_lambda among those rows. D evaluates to 15.1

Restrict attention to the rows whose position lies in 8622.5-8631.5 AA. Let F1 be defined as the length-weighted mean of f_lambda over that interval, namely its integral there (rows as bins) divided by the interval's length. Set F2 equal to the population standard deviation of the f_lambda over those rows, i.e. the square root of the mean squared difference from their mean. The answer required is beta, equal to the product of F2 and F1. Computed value 13.3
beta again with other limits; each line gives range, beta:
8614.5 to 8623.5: 7.4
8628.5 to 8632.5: 6.4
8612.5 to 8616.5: 5.7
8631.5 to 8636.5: 15.4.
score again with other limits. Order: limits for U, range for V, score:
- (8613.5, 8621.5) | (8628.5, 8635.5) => 0.966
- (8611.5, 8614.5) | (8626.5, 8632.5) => 0.965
